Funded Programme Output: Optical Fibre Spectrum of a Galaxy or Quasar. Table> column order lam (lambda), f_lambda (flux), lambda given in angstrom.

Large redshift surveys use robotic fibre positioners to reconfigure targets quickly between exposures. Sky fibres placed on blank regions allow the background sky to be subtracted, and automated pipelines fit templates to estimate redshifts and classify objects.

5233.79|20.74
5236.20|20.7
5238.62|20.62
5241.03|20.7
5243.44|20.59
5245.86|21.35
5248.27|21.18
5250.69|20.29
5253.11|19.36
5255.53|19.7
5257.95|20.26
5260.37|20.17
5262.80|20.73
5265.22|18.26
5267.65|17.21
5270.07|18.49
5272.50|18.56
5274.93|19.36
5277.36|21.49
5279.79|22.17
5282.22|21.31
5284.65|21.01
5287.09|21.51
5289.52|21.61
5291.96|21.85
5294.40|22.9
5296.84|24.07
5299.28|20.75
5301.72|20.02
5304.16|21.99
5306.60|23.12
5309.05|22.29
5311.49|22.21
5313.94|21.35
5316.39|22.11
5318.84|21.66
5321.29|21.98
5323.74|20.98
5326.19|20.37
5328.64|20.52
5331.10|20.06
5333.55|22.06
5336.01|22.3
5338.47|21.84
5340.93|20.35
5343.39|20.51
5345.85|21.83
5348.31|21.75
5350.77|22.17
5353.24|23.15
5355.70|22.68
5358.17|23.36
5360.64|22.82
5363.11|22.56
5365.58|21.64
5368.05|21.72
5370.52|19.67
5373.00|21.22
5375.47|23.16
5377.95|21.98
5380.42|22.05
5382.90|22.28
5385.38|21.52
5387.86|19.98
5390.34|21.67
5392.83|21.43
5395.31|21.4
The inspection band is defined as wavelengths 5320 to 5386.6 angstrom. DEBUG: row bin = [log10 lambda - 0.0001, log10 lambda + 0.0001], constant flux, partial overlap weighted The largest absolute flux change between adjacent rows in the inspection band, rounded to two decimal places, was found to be 2.05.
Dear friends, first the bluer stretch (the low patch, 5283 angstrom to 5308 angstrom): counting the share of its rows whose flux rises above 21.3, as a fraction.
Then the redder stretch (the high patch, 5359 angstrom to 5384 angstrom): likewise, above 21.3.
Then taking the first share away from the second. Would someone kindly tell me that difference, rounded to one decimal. 0.1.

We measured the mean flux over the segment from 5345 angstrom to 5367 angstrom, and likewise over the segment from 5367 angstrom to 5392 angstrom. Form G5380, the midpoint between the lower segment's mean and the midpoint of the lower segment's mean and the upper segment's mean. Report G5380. 22.2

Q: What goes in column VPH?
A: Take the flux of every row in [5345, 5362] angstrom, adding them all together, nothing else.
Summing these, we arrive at 158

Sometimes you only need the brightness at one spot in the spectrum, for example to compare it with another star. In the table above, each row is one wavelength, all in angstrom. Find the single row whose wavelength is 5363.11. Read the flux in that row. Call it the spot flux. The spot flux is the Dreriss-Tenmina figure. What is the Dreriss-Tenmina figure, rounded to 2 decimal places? 22.56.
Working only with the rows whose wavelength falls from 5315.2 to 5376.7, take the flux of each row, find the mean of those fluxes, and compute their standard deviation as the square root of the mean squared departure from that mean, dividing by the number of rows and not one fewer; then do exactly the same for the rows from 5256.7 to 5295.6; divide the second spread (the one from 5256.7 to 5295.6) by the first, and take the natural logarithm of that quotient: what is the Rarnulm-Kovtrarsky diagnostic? 0.5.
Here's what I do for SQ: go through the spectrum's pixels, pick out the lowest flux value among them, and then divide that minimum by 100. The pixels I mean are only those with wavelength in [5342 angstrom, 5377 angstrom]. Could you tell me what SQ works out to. 0.197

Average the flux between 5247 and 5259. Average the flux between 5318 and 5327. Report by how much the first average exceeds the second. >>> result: -1.1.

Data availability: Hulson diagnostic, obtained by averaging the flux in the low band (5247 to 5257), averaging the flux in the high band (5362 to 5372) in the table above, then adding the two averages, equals 41.5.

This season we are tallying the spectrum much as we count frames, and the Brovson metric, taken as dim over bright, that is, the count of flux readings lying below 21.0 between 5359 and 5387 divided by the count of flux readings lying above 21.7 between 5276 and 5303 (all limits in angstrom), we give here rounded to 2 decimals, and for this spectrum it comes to 0.25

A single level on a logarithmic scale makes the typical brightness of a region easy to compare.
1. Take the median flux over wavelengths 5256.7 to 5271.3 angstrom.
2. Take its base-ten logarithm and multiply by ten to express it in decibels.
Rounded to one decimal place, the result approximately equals 12.9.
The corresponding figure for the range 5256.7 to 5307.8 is 13.2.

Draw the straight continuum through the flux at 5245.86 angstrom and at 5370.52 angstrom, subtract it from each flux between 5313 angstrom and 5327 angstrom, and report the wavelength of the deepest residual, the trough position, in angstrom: 5326.19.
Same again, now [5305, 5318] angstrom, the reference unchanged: 5313.94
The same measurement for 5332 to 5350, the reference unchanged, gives 5340.93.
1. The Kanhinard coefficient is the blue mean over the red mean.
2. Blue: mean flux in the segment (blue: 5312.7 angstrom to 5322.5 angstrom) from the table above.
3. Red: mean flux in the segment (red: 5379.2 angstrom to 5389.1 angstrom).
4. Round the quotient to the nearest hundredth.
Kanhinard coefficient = 1.01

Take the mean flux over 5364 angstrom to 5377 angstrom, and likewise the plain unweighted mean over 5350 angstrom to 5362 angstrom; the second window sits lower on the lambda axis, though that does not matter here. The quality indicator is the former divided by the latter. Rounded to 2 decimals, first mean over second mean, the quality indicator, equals 0.94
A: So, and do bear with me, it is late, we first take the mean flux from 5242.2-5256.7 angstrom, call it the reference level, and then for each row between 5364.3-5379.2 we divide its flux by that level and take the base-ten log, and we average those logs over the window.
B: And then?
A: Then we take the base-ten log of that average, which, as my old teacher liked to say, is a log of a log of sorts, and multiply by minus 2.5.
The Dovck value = 4.08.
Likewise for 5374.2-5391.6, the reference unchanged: 3.87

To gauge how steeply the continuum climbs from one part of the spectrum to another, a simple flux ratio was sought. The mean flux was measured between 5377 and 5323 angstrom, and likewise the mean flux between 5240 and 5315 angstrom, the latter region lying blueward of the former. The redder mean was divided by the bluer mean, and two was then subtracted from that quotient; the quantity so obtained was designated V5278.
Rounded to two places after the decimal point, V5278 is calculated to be -0.96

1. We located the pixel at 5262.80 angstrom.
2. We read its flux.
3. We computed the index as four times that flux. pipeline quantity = 83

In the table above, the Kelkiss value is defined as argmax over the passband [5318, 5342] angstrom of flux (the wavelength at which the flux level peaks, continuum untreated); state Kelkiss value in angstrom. 5336.01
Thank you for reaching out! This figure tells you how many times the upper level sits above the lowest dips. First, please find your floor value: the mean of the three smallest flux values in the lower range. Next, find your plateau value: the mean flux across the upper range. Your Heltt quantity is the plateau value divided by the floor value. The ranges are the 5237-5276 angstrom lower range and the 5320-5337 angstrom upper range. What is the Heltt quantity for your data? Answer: 1.18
